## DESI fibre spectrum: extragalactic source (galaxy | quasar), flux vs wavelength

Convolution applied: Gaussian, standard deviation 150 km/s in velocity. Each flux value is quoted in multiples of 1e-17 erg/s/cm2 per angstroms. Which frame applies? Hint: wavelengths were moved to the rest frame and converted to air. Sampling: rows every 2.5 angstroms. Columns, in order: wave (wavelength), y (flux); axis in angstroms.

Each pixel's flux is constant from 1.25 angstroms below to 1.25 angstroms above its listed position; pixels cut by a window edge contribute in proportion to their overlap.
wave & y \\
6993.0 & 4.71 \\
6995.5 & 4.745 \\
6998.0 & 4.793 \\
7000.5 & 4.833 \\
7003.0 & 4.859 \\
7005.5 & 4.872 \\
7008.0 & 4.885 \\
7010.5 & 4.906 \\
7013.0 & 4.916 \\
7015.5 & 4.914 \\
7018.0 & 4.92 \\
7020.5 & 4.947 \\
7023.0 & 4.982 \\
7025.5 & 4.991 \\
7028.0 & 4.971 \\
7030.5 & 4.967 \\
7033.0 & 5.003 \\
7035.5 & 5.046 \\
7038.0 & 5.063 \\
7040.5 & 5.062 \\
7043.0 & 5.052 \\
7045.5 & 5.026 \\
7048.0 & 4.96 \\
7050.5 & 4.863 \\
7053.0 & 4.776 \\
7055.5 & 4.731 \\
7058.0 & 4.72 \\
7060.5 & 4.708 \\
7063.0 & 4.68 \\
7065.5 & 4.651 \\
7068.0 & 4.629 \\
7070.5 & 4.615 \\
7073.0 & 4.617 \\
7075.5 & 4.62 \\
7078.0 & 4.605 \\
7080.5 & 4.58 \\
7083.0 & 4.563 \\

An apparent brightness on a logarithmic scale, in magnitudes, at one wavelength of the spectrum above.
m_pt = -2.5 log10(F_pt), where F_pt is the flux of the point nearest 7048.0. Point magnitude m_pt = -1.74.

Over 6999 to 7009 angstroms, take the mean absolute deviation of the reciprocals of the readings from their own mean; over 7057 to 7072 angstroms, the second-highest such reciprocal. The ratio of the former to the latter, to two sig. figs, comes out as 0.0032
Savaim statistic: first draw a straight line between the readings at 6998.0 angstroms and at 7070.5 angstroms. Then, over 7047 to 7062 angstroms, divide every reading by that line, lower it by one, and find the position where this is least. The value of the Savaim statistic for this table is 7060.5 angstroms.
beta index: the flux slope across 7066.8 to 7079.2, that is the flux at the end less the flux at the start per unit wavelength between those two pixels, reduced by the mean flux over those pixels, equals -4.62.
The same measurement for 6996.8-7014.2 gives -4.86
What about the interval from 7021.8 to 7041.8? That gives -5.01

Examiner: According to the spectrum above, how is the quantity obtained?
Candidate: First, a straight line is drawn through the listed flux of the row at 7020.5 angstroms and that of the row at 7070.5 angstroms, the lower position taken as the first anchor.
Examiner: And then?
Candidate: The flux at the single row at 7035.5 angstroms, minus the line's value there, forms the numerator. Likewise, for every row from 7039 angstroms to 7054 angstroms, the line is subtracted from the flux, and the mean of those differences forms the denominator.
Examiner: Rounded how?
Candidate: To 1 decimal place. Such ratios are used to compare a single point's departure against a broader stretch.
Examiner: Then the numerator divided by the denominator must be 1.1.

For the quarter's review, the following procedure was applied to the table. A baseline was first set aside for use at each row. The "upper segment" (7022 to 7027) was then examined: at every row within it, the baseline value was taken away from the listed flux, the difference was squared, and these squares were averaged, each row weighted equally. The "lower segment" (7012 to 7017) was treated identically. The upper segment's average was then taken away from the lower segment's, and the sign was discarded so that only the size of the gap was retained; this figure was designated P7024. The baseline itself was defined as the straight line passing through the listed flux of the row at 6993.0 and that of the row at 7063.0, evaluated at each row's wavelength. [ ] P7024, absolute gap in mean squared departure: 0.038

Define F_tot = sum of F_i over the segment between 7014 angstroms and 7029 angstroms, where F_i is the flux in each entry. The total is 29.7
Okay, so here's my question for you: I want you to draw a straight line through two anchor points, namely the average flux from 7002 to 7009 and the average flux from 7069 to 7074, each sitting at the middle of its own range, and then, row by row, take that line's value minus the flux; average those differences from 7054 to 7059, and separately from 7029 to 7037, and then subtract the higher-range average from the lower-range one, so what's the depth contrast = -0.19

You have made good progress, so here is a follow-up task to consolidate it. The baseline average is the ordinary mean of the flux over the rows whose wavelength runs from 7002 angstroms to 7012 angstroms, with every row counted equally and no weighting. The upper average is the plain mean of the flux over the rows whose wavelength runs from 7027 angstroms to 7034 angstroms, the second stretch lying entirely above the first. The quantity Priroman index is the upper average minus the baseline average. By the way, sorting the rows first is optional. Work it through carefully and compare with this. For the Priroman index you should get 0.10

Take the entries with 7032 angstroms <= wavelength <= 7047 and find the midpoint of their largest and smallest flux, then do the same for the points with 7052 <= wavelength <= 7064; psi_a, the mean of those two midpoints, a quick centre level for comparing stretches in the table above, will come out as 4.88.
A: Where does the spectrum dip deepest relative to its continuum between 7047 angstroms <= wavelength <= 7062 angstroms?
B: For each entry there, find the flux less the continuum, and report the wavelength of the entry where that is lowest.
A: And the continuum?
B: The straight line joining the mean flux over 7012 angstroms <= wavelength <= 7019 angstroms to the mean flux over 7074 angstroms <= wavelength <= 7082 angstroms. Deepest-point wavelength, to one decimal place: 7055.5 angstroms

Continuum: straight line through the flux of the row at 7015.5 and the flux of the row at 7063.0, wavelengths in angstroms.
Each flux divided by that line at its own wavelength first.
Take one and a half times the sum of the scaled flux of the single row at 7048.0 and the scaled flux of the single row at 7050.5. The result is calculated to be 3.10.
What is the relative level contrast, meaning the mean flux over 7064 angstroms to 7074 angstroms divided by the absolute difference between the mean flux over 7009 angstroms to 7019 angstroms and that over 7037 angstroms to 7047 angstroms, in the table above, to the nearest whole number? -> 34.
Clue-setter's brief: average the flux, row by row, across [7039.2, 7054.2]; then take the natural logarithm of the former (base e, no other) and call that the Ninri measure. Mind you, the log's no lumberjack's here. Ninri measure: 1.60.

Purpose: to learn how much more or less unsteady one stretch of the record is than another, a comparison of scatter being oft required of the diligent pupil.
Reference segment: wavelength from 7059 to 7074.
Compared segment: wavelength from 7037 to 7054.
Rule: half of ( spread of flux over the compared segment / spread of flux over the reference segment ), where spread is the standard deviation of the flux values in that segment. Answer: 1.5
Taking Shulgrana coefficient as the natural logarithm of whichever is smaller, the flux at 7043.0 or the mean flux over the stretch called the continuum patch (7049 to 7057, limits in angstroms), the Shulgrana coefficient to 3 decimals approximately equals 1.567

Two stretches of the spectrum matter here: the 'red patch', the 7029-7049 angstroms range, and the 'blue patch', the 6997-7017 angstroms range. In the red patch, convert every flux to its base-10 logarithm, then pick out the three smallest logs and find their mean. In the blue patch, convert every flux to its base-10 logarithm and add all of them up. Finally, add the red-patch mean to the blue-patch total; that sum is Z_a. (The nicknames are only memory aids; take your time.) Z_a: 6.20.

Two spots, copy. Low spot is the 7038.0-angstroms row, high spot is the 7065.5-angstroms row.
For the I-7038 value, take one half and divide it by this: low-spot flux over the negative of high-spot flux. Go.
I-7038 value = -0.459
